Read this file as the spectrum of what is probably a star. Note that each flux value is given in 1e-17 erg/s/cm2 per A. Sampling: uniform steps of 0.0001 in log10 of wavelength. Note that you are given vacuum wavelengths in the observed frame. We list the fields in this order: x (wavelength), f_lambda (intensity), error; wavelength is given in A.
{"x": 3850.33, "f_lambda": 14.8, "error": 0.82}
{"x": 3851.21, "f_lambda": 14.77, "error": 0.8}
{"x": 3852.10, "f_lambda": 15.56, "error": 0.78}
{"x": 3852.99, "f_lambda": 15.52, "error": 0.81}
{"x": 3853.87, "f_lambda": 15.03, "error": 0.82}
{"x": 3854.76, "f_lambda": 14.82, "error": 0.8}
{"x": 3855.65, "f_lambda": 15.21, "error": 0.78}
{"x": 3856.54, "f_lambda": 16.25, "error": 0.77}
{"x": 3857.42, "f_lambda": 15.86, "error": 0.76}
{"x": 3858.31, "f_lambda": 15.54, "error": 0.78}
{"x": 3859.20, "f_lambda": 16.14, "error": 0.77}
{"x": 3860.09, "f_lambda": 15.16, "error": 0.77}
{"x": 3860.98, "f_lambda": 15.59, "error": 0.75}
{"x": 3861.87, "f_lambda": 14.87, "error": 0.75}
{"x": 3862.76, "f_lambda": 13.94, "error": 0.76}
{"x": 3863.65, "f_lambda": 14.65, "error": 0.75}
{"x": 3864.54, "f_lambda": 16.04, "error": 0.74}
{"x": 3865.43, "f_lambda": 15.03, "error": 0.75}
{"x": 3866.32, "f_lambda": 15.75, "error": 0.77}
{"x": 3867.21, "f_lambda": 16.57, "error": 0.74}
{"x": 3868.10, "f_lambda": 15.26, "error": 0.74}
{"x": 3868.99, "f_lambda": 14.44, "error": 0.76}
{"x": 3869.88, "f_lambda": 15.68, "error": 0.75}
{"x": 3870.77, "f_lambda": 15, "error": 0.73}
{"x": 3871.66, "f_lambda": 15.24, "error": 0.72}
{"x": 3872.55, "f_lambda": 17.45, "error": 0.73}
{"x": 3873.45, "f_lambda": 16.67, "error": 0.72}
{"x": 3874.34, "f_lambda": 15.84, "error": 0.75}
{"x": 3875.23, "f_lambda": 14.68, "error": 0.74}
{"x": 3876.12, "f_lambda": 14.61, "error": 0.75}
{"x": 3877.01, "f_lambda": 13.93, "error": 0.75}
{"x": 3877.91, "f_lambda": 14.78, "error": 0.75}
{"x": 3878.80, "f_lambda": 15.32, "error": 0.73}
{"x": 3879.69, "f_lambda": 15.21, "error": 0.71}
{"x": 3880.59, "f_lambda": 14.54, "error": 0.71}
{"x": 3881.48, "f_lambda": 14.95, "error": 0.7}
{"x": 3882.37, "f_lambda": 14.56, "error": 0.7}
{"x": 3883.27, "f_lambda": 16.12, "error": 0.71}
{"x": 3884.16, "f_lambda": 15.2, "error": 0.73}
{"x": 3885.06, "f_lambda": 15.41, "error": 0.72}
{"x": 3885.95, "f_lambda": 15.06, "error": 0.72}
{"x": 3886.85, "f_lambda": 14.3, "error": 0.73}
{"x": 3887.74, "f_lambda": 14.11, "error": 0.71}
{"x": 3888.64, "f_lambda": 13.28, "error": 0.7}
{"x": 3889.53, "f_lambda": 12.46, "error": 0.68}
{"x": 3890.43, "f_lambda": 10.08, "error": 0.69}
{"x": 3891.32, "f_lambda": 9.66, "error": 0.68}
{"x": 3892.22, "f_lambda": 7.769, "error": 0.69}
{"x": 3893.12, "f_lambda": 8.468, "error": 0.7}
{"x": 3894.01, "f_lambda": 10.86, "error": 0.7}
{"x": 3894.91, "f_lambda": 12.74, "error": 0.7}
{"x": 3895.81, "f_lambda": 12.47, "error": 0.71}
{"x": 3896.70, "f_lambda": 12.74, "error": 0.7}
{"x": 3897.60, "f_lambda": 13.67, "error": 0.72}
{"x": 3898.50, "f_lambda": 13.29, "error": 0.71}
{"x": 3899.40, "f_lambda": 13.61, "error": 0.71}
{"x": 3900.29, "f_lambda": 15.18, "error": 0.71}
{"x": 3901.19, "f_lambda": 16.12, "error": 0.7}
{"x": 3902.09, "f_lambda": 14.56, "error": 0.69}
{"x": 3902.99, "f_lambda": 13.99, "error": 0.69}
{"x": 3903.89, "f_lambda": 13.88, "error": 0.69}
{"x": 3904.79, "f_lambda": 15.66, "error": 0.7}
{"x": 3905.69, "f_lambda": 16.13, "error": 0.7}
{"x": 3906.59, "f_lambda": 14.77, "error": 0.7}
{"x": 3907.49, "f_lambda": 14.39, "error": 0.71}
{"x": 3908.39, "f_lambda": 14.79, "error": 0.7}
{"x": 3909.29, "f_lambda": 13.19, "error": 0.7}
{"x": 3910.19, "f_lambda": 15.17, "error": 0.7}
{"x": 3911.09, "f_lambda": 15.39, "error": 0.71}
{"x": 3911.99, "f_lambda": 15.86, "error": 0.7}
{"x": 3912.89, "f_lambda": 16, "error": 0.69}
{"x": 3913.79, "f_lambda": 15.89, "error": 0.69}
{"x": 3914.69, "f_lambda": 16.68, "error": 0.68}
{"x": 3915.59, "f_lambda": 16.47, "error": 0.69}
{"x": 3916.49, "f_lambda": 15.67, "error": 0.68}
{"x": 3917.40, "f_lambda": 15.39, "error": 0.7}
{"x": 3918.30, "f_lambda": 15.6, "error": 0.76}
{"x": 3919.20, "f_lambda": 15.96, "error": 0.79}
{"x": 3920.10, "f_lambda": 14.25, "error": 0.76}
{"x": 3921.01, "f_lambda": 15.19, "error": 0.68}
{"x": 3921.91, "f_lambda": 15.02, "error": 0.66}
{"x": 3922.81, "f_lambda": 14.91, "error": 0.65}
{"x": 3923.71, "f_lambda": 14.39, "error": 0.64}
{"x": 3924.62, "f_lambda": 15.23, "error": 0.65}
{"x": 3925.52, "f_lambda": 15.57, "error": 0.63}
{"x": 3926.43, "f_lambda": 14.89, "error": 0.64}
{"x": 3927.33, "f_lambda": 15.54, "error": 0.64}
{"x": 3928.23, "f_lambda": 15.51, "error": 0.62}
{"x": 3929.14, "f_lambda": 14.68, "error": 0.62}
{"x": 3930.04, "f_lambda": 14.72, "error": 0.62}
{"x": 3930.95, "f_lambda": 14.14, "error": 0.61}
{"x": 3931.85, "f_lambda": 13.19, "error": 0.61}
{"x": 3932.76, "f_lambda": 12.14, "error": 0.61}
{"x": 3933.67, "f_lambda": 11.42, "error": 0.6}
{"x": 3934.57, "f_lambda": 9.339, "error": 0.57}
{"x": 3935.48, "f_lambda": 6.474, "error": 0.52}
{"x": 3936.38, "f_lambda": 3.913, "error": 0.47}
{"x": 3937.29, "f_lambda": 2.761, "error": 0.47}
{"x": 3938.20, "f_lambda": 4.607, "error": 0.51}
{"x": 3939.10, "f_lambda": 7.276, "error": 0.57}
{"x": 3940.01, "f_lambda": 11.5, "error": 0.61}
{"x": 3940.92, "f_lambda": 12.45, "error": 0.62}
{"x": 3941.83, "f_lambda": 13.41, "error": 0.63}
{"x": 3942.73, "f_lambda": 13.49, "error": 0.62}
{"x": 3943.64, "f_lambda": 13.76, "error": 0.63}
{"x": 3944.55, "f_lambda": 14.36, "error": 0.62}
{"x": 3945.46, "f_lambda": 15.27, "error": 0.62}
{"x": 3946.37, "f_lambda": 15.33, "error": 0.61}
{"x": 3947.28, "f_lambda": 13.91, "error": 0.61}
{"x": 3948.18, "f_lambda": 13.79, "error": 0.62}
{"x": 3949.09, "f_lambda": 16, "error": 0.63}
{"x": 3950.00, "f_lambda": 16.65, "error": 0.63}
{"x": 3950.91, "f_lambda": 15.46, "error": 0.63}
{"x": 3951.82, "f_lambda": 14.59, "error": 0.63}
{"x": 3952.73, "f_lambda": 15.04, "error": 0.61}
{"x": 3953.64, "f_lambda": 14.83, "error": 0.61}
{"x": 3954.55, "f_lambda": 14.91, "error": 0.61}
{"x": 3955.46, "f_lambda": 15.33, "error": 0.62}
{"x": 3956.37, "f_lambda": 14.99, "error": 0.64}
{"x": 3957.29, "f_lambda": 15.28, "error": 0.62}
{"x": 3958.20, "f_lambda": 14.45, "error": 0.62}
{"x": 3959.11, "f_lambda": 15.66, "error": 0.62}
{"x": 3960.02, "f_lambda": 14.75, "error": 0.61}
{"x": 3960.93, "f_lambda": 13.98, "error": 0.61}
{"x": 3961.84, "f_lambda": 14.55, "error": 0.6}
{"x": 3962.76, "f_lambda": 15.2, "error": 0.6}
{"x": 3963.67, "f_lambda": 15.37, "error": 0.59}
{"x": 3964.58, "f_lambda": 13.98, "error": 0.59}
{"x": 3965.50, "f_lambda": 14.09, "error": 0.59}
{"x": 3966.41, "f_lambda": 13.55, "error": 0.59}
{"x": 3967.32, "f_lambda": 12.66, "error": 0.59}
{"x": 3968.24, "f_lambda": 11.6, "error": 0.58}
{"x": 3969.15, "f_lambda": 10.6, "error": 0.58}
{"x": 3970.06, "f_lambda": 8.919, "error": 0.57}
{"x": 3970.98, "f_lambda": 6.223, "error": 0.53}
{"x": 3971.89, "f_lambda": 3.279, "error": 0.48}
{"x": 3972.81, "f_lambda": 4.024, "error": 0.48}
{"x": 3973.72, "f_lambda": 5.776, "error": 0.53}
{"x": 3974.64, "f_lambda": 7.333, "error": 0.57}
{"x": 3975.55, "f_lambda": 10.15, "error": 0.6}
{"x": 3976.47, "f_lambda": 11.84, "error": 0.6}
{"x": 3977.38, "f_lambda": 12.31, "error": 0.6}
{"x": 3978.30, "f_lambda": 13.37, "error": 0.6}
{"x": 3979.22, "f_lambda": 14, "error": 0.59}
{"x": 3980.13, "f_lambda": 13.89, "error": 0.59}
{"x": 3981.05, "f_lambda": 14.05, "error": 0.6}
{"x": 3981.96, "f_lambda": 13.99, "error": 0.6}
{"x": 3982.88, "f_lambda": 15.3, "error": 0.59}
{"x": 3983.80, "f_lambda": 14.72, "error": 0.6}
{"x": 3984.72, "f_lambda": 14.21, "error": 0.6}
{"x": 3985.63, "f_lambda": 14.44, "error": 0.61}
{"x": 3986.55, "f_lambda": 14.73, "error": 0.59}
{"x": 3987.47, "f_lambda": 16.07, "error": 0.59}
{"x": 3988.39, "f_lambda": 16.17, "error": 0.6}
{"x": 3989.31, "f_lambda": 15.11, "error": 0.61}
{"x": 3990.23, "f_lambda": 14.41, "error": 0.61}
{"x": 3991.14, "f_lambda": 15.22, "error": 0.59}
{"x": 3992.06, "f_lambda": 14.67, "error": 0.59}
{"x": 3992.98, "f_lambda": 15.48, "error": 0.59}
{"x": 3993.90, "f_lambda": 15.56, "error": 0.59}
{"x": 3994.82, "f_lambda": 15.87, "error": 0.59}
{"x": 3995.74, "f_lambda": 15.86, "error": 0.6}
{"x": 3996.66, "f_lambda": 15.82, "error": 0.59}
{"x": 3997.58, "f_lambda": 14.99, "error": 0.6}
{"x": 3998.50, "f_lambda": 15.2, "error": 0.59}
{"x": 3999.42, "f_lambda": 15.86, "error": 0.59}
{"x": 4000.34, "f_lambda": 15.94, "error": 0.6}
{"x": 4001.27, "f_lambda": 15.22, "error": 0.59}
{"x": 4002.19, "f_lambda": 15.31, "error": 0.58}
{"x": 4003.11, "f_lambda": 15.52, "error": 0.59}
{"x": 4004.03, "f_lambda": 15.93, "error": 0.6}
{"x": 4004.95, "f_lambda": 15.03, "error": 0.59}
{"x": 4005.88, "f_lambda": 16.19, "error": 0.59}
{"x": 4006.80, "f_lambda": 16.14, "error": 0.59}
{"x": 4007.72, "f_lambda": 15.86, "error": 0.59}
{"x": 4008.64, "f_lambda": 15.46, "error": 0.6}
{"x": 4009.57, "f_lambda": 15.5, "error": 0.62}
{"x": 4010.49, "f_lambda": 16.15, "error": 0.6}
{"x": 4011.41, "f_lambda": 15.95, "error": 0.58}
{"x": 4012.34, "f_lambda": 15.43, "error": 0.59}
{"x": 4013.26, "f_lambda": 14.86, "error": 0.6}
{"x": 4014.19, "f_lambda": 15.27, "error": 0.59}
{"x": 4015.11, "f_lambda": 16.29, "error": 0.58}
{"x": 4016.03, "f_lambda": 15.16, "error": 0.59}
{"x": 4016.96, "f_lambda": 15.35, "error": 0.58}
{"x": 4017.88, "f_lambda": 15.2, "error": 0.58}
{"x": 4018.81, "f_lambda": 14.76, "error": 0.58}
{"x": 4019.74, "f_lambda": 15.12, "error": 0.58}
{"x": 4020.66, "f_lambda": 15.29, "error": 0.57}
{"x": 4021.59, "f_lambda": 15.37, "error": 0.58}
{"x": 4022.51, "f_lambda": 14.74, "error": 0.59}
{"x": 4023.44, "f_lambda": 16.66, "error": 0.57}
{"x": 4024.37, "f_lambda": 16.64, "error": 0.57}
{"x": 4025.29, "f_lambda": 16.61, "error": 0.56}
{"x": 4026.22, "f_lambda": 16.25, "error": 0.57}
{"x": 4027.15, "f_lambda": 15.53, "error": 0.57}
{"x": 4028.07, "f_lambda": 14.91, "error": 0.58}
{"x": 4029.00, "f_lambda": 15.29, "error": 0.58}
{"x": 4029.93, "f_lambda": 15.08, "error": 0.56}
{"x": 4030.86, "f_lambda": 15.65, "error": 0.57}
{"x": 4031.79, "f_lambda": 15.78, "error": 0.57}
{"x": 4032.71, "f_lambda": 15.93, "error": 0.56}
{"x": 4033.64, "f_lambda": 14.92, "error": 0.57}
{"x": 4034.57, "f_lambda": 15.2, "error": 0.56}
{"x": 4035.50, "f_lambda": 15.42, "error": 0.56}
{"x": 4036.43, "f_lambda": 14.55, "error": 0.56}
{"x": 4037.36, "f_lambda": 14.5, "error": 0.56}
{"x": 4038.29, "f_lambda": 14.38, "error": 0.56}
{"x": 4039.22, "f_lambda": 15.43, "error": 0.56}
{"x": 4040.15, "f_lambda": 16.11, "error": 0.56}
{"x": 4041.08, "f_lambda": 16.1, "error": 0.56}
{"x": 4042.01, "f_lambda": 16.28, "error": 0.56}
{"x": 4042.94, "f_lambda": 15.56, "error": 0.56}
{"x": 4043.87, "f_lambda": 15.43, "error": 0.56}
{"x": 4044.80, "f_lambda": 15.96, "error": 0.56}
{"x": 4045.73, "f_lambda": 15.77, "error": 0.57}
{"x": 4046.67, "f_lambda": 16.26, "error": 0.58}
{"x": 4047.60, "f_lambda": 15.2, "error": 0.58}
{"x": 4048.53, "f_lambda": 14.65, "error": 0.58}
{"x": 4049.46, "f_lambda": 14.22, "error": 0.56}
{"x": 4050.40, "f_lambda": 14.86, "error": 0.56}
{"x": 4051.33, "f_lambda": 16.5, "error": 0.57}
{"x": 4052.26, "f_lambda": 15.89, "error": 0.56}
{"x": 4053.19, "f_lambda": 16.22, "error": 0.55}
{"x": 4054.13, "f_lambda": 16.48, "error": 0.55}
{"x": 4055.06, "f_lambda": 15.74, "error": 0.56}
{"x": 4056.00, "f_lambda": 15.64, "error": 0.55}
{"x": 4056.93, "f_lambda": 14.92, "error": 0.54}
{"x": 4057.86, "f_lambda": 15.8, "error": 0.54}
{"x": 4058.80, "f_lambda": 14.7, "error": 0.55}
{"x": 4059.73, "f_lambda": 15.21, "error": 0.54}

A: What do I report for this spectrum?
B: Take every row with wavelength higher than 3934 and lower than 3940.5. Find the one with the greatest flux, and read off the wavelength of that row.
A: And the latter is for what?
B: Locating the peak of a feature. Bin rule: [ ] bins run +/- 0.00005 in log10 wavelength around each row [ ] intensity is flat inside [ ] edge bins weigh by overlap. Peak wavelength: 3940.01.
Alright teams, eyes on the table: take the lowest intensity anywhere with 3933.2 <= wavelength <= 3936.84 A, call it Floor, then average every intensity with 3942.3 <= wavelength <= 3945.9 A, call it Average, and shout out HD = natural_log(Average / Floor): 1.29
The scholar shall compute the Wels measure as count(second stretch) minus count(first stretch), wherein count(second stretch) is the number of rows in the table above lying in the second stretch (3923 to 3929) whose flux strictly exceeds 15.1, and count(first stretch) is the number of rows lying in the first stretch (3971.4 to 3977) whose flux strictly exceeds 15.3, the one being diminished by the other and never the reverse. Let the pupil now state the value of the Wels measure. 4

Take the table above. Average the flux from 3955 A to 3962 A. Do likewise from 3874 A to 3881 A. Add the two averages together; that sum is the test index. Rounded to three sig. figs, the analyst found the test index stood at 29.7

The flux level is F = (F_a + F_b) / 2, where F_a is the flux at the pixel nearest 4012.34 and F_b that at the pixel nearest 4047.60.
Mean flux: 15.3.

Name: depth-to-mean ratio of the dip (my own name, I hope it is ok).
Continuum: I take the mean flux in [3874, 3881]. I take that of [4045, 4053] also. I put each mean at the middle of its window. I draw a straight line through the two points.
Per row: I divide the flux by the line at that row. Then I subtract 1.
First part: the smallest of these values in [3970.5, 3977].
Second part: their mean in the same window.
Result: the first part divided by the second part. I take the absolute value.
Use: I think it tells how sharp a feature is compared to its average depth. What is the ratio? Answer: 1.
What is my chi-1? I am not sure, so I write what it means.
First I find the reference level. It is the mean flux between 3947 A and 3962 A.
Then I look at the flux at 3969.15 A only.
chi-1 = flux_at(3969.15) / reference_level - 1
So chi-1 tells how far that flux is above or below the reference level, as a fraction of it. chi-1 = -0.29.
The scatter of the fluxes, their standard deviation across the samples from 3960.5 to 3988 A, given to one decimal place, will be 3.5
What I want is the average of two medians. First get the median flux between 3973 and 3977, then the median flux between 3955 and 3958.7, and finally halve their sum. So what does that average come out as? 11.9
